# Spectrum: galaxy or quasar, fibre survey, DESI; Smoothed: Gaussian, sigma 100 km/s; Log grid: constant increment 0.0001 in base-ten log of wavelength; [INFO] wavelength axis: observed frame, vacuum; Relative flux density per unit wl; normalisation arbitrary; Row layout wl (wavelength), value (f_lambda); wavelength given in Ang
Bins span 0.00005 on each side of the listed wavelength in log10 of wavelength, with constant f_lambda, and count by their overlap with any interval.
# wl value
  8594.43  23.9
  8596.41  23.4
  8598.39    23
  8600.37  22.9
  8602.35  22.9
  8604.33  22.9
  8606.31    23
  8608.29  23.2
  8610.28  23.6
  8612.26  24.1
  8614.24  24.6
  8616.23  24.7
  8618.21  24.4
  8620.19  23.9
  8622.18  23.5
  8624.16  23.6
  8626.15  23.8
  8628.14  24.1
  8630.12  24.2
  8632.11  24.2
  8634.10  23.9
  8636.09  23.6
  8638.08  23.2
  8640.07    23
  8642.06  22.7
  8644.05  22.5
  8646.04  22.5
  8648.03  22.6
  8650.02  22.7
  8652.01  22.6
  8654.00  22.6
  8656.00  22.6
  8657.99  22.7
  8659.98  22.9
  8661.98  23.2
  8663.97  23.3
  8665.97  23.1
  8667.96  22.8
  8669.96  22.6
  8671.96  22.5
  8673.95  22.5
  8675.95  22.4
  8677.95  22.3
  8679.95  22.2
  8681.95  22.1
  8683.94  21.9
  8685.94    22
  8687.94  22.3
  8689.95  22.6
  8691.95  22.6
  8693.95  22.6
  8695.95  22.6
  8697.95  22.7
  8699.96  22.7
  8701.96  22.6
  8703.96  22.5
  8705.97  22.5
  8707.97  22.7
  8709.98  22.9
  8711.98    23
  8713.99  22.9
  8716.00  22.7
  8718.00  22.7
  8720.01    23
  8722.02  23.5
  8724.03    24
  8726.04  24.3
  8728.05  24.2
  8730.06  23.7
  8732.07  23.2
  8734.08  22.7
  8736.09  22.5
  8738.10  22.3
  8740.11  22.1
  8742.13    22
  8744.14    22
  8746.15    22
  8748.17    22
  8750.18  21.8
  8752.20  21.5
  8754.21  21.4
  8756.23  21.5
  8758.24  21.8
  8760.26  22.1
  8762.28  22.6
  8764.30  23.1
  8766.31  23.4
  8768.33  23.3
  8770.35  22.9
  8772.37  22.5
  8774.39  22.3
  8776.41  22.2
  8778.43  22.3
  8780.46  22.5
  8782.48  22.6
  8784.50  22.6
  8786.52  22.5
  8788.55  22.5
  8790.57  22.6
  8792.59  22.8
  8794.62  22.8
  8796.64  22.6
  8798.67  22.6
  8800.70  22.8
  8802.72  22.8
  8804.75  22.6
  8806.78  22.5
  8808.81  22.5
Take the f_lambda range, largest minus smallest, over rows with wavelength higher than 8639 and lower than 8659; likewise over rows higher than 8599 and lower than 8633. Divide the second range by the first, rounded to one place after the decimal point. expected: 3.6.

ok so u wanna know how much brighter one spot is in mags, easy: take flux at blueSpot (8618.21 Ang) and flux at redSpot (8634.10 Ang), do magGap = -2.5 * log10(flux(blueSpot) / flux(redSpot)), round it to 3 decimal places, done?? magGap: -0.022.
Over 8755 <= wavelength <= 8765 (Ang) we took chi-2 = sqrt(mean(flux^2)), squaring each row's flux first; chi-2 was 22.2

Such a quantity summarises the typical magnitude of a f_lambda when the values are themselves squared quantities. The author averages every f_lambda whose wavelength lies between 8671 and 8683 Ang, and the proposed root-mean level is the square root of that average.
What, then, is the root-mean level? 4.73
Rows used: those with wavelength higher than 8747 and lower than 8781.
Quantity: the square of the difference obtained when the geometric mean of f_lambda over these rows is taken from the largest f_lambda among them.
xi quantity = 1.2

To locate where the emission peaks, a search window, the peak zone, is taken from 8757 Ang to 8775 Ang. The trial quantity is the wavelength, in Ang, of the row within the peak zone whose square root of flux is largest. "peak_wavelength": 8766.31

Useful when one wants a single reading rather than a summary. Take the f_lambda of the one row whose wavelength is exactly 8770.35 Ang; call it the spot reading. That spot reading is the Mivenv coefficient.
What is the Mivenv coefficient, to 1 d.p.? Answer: 22.9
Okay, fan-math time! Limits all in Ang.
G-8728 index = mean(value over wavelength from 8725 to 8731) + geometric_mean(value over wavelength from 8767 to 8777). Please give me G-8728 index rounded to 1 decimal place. 46.7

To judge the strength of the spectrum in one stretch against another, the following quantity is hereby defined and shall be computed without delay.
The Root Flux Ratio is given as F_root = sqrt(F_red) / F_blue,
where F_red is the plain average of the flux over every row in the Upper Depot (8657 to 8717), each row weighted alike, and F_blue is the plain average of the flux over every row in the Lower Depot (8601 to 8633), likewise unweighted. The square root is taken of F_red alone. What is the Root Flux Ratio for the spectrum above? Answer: 0.200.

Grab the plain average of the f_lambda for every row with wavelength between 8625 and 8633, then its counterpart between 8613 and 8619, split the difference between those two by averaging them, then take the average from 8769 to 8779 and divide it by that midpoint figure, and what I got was 0.92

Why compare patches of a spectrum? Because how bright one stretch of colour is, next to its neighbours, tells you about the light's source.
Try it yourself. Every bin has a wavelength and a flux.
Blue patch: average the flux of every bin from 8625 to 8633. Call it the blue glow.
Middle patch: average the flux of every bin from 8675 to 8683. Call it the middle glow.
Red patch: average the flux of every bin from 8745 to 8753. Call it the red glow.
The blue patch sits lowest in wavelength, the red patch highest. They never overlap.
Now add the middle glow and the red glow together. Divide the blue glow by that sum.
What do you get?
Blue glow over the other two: 0.546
